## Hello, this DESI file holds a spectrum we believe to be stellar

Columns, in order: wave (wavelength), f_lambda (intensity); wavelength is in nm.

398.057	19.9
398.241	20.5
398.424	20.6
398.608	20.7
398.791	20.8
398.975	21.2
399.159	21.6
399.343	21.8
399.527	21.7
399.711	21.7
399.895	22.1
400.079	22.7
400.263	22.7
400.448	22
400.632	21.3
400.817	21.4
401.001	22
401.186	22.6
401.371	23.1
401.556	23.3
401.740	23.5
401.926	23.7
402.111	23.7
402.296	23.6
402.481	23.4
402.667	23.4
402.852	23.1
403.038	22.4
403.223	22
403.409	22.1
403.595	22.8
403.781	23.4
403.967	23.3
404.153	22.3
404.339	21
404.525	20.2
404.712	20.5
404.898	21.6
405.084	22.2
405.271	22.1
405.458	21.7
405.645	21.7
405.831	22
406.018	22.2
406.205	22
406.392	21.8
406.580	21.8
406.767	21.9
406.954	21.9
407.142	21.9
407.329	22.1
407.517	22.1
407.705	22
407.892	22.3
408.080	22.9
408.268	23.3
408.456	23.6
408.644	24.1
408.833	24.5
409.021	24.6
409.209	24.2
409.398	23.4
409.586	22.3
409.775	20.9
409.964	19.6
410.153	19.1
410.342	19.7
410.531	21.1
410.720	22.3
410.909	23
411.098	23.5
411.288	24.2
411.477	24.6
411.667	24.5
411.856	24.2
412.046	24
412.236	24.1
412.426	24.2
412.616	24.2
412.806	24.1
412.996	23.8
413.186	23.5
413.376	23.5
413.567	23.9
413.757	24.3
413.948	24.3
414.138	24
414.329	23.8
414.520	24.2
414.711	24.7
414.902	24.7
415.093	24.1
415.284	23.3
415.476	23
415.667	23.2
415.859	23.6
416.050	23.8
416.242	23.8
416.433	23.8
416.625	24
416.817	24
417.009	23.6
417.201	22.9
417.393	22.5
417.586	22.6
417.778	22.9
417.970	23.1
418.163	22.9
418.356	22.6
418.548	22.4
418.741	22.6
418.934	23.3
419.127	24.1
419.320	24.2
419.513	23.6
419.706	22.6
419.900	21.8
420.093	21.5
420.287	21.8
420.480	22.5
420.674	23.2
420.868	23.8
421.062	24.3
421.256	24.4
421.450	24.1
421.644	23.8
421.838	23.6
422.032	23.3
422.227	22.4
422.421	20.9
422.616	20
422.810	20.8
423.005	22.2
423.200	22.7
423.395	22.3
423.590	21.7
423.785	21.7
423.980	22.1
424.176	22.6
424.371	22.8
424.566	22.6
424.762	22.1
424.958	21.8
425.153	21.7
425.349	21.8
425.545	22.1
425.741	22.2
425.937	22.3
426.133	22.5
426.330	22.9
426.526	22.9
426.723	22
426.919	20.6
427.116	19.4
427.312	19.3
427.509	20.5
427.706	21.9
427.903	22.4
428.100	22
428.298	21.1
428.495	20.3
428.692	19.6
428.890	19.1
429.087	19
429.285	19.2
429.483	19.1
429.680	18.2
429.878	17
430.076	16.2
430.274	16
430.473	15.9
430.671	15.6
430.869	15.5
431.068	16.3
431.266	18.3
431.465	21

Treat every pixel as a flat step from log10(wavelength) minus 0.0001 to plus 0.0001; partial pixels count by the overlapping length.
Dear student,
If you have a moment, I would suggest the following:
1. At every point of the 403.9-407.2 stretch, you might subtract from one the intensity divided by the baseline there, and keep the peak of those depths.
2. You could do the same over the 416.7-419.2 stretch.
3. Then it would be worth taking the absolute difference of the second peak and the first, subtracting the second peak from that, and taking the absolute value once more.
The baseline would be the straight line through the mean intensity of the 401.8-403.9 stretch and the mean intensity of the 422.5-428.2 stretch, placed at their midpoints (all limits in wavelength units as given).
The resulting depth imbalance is 0.14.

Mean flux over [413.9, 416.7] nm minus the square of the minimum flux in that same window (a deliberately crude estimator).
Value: -505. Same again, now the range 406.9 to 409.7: -457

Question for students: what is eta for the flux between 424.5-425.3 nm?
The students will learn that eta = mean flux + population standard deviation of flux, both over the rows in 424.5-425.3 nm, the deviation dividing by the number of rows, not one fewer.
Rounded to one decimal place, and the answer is 22.4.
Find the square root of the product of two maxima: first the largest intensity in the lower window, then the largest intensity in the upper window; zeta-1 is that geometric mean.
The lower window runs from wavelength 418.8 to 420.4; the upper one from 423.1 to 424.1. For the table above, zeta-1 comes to 23.4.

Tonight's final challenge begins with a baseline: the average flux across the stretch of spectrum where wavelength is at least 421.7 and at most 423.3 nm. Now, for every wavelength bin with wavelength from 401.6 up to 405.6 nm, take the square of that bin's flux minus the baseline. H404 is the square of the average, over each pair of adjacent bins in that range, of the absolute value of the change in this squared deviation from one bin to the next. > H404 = 0.48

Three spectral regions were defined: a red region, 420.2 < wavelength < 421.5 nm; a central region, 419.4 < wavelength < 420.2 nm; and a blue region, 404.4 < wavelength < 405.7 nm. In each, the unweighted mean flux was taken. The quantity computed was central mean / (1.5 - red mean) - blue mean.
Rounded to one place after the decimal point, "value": -22.4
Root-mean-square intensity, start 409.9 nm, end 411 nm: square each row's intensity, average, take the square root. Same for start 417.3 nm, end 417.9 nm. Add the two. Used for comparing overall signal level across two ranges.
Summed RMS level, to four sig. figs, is 43.52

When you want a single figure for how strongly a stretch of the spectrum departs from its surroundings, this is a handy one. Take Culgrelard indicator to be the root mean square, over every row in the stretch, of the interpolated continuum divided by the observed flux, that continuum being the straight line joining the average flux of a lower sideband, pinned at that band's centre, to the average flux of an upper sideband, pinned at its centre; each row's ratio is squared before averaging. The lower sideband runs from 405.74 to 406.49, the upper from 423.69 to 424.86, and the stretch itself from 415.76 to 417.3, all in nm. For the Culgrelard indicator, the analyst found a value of 0.94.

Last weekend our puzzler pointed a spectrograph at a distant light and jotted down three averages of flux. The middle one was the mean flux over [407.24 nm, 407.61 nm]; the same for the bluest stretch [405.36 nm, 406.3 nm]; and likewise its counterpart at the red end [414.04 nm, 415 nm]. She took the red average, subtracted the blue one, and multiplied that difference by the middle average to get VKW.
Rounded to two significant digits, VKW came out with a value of 52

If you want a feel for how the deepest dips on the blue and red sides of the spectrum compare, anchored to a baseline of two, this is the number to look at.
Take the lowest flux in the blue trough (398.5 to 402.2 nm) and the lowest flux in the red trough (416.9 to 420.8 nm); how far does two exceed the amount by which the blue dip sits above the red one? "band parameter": 2.8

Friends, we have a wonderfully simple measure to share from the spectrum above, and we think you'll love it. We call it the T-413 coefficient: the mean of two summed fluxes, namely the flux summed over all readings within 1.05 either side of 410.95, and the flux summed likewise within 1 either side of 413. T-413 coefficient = 255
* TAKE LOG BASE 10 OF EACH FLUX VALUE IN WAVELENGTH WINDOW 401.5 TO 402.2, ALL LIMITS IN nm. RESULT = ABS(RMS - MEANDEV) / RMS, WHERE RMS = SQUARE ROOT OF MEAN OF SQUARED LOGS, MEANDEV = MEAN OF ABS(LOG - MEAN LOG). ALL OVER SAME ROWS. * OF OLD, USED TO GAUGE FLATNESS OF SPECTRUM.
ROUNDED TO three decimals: 0.998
